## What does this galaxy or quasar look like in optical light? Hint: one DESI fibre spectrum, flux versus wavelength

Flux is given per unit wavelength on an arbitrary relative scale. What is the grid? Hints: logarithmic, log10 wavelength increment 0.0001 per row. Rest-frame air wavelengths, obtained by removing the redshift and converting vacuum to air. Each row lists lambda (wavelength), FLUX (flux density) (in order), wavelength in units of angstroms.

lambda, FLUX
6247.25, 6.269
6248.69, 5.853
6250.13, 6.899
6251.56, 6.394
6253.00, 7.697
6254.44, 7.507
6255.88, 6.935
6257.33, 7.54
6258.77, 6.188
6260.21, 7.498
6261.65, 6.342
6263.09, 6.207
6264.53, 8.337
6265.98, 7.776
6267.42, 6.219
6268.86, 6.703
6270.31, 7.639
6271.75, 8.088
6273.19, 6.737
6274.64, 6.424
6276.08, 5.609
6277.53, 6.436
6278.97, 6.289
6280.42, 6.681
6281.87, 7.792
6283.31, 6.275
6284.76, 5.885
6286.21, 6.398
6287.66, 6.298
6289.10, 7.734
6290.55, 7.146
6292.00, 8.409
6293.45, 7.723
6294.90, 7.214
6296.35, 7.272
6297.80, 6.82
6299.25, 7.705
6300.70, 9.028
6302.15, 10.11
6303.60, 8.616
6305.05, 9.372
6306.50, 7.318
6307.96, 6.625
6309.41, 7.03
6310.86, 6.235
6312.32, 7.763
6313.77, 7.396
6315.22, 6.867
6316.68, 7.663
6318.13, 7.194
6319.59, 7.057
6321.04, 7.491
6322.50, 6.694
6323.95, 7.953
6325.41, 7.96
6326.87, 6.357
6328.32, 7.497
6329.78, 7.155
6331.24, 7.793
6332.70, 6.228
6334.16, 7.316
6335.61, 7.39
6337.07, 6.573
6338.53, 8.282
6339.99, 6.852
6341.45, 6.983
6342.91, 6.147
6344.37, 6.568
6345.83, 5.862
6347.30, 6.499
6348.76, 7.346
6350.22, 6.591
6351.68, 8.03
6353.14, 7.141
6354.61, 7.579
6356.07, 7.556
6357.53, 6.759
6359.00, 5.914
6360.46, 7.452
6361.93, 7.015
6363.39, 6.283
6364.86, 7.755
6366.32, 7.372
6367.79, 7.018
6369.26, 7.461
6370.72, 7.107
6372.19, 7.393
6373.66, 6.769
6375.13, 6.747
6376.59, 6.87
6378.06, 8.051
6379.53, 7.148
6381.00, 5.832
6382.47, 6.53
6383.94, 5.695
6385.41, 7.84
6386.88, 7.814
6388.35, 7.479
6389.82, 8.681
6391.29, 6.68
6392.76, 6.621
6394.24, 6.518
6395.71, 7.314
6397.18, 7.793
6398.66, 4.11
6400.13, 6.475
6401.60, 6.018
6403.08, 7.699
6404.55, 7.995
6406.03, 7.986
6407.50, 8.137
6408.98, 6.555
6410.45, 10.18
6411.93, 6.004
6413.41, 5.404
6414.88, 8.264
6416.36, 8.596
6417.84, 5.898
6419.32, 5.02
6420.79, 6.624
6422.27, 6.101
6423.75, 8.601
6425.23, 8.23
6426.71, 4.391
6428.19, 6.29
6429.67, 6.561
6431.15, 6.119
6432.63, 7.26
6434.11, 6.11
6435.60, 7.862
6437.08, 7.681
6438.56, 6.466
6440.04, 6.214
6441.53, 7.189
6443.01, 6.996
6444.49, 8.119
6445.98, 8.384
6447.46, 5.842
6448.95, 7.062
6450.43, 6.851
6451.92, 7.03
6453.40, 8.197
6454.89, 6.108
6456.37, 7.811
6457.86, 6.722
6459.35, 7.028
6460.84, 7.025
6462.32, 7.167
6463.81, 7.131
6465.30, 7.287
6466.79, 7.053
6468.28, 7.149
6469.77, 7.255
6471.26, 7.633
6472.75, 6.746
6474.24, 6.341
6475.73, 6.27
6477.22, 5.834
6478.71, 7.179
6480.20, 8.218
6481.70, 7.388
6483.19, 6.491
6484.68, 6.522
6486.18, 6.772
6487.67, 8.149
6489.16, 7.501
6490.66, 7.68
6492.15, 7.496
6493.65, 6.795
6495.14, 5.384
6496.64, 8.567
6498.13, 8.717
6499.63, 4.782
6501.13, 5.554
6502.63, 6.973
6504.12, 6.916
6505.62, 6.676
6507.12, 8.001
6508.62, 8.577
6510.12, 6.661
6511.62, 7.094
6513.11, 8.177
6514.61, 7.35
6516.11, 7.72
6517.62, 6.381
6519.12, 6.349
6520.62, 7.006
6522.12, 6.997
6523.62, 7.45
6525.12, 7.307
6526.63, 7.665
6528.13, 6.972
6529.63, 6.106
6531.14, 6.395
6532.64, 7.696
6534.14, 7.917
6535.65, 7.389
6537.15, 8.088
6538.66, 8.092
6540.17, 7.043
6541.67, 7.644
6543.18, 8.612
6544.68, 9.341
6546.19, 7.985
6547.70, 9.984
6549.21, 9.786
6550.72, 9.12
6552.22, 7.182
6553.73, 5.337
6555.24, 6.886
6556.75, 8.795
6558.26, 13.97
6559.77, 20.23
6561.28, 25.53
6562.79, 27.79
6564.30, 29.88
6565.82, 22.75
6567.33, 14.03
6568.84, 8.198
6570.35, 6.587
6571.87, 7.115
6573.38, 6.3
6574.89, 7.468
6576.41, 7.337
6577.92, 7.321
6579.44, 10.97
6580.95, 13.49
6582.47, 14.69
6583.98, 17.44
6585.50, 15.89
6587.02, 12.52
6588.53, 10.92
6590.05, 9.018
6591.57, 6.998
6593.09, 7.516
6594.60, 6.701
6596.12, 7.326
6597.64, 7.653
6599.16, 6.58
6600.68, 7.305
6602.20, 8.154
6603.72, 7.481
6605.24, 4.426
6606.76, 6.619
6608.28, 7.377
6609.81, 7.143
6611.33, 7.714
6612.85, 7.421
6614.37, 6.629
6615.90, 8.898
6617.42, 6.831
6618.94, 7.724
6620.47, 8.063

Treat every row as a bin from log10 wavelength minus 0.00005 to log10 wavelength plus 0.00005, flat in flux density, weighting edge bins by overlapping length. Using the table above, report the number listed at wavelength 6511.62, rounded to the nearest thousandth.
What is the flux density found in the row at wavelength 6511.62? 7.094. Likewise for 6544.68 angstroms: 9.341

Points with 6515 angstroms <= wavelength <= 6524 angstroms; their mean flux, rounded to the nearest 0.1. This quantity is 7.0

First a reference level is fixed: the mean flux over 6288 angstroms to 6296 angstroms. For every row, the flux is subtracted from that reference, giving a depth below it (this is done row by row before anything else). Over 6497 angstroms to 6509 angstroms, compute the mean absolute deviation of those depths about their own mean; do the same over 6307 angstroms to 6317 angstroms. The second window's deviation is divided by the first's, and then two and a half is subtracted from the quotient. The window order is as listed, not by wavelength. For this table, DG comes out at -2.1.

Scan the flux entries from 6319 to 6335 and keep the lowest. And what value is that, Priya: 6.228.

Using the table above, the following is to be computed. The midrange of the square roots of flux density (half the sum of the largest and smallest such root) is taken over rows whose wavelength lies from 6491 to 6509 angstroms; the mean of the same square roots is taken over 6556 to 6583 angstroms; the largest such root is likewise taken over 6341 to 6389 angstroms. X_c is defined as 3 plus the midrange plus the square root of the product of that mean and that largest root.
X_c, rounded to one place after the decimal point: 8.8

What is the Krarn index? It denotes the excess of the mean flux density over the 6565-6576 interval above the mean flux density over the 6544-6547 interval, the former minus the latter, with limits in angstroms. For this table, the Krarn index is 1.7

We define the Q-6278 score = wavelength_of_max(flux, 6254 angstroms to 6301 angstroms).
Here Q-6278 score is 6300.70 angstroms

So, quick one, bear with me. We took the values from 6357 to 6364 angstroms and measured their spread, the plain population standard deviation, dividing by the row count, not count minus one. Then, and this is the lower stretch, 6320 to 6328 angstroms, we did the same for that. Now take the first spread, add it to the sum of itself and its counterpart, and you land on 1.74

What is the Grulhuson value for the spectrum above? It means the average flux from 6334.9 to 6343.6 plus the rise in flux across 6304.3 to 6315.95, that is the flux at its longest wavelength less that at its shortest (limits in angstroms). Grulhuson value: 4.5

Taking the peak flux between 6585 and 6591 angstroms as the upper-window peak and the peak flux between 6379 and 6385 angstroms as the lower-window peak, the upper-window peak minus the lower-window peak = 8.7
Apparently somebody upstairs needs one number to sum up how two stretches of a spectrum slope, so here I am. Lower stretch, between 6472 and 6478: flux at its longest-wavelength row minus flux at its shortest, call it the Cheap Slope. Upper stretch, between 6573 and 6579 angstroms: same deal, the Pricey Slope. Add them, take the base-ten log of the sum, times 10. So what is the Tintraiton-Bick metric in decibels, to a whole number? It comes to -10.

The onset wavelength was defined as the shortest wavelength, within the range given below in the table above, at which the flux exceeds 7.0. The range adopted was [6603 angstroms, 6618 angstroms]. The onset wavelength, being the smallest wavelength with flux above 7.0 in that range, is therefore 6603.72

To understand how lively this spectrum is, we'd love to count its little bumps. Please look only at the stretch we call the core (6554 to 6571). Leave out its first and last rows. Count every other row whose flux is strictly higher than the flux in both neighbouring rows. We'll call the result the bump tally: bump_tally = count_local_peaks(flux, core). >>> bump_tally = 1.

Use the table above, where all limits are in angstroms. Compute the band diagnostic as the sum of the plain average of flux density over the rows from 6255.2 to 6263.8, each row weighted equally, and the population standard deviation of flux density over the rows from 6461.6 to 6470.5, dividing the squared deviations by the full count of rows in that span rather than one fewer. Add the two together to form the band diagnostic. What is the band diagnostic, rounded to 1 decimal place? 6.9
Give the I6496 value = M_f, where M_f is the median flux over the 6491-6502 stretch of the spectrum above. 6.8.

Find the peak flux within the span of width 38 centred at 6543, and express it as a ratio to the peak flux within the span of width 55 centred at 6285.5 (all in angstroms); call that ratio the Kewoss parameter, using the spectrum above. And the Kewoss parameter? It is 2.53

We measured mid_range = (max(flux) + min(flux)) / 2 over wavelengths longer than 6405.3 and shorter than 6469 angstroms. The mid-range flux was 7.3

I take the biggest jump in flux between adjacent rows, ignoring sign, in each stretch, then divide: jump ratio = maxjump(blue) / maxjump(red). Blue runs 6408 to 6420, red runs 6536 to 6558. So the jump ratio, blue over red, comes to 2.1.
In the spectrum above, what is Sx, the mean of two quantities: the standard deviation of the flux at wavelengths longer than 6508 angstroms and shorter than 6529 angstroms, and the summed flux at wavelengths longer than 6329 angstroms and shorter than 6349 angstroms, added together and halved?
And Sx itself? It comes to 48.8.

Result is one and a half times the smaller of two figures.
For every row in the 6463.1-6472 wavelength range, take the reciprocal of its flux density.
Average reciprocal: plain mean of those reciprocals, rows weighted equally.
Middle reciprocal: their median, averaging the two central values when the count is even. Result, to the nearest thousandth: 0.207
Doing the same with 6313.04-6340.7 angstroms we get 0.205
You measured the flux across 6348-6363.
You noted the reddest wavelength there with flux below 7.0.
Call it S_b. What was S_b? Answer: 6359.00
